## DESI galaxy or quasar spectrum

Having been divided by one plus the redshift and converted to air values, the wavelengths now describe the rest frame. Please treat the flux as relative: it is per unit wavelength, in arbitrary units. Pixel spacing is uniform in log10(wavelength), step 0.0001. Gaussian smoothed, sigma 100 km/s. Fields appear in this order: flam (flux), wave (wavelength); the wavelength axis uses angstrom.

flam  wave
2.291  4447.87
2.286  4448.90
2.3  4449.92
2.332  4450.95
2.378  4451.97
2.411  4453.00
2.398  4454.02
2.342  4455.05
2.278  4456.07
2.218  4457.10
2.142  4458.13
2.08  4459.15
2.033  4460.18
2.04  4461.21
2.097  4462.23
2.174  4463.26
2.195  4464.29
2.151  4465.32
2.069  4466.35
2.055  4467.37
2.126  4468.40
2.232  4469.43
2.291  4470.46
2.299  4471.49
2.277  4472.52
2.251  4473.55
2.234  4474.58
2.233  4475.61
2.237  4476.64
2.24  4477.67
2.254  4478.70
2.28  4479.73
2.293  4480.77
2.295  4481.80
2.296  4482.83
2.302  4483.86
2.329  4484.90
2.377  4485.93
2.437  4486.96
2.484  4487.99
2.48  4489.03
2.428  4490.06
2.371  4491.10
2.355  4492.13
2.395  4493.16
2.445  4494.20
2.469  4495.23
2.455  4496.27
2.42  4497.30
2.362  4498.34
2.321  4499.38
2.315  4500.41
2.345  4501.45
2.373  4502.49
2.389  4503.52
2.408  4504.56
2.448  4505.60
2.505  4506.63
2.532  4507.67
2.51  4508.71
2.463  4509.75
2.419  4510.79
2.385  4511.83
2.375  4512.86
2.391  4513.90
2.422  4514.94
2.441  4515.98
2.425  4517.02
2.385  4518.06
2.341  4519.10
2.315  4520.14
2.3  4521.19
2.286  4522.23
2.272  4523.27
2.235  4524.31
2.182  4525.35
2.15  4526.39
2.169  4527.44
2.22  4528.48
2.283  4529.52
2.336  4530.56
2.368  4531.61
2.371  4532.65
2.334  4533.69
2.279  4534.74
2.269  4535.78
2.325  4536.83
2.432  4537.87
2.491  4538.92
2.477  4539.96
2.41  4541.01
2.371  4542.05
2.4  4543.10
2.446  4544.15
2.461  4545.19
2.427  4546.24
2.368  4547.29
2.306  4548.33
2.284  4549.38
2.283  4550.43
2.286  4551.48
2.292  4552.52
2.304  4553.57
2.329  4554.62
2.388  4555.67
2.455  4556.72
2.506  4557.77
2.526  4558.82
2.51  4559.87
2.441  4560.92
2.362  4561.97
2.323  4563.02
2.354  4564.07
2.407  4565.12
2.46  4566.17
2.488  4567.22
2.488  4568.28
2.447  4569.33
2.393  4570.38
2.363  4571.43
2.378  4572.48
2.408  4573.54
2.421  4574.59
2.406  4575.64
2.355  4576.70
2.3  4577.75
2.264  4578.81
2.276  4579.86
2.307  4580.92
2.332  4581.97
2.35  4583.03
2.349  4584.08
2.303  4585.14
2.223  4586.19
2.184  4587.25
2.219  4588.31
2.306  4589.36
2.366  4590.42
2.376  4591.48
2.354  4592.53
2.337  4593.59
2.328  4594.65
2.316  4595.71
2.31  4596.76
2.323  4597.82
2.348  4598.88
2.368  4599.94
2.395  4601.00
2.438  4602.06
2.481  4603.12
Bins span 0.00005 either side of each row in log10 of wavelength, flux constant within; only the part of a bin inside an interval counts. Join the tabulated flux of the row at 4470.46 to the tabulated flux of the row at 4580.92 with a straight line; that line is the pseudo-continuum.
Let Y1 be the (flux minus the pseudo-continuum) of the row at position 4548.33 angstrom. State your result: 0.00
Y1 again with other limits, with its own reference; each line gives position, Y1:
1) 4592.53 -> 0.05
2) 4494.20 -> 0.15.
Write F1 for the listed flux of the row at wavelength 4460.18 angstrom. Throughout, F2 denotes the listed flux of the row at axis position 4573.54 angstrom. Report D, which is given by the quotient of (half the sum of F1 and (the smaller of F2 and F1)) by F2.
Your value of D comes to 0.84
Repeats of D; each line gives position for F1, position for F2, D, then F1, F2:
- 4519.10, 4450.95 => 1.00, 2.341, 2.332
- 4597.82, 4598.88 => 0.99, 2.323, 2.348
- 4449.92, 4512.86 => 0.97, 2.3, 2.375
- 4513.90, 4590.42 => 1.01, 2.391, 2.366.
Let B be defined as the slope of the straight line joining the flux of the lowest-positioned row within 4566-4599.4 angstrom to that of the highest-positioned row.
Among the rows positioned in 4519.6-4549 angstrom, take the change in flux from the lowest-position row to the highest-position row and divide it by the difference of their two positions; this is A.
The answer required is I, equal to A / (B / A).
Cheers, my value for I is 0.000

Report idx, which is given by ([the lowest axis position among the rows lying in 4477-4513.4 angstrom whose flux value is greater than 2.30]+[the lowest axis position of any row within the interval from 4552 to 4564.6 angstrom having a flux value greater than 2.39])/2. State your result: 4520.3 angstrom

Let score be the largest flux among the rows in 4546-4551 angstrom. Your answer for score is 2.427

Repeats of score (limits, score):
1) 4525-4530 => 2.283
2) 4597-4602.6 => 2.438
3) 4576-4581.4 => 2.355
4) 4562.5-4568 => 2.488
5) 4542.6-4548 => 2.461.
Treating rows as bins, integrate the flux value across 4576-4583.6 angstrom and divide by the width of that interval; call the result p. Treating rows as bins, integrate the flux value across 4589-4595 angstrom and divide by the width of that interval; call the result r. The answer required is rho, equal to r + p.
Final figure 4.66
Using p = 2.31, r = 2.34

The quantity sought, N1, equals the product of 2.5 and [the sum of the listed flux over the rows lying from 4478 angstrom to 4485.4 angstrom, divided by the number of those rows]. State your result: 5.7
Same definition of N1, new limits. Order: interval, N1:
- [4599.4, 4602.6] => 6.0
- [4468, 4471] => 5.5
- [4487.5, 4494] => 6.0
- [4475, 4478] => 5.6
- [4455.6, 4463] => 5.3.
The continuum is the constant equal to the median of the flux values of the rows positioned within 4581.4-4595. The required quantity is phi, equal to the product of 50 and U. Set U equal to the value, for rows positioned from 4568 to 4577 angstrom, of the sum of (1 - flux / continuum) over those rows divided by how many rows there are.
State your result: -1.6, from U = -0.032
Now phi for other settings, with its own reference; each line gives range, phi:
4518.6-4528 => 1.8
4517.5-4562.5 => -0.3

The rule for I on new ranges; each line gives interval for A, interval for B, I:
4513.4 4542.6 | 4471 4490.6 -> 0.000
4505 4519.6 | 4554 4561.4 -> 0.004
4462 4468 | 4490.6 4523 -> -0.024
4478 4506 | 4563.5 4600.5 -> 0.133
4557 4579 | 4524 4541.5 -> 0.013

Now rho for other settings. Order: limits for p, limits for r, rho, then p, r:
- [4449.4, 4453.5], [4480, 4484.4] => 4.65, 2.35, 2.29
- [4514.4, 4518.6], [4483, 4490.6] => 4.82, 2.42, 2.40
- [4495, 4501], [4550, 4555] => 4.68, 2.38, 2.30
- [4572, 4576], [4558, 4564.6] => 4.83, 2.40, 2.42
